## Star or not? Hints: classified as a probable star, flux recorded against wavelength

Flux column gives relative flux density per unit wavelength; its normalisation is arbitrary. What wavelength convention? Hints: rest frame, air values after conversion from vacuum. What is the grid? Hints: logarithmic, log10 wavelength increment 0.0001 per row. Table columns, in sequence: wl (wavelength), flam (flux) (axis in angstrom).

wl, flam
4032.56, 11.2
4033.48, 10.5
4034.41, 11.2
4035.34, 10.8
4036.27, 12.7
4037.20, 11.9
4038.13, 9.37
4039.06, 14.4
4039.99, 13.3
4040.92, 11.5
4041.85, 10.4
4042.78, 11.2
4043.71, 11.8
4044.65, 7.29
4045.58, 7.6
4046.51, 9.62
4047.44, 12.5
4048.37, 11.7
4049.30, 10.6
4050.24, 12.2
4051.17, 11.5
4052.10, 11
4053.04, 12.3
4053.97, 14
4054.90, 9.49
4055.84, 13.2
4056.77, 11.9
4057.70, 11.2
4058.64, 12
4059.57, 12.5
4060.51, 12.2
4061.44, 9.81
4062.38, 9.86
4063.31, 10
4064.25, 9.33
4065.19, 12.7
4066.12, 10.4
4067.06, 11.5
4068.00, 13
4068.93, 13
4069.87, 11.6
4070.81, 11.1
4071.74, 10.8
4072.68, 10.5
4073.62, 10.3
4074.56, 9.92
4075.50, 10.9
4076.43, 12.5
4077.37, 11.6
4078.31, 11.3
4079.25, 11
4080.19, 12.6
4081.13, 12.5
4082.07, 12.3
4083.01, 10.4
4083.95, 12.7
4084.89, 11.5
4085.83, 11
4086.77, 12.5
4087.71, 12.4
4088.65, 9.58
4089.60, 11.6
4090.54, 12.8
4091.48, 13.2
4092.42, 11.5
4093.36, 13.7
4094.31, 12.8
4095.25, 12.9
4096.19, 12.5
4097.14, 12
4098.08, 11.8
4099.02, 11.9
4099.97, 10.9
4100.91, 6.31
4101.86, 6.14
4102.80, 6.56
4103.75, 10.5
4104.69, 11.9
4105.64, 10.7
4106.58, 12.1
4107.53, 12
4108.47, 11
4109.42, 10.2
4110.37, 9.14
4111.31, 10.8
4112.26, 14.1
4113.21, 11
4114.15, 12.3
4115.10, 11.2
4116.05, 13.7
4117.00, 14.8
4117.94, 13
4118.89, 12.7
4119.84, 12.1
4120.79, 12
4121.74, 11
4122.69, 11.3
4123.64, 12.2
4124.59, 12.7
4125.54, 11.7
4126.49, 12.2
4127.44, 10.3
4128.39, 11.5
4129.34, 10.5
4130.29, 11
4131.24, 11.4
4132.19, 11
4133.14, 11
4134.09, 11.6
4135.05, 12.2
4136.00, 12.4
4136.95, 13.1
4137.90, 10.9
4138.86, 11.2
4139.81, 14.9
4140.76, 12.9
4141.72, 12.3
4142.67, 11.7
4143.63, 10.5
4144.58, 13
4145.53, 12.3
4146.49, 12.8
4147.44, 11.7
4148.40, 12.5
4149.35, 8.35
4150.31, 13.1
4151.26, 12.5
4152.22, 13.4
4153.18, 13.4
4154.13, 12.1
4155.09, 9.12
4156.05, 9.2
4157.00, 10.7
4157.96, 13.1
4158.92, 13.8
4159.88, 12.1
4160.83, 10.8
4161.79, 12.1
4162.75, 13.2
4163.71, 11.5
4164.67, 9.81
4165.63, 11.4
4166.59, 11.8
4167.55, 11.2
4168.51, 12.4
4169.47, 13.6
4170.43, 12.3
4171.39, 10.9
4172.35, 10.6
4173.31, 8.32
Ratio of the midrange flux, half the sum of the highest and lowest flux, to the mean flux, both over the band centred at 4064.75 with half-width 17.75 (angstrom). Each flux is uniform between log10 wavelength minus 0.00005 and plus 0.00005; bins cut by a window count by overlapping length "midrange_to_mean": 1.01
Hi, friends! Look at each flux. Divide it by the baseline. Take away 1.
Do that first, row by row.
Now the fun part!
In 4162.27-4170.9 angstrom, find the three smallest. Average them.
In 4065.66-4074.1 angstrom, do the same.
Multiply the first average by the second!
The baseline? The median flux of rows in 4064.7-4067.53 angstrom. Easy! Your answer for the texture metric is 0.0058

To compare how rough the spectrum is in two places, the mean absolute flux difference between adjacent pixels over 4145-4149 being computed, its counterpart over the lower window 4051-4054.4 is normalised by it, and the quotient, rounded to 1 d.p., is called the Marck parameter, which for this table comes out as 1.5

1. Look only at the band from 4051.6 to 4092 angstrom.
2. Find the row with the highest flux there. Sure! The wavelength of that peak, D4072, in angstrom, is 4053.97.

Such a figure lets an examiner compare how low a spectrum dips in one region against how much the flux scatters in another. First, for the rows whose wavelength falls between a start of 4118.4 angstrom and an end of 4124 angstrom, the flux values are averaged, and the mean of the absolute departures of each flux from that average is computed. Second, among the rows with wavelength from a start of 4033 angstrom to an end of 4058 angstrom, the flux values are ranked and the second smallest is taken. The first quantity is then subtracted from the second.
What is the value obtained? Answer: 7.1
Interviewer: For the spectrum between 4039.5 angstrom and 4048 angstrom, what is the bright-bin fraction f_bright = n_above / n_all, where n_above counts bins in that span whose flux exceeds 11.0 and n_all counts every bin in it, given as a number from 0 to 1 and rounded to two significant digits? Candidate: 0.56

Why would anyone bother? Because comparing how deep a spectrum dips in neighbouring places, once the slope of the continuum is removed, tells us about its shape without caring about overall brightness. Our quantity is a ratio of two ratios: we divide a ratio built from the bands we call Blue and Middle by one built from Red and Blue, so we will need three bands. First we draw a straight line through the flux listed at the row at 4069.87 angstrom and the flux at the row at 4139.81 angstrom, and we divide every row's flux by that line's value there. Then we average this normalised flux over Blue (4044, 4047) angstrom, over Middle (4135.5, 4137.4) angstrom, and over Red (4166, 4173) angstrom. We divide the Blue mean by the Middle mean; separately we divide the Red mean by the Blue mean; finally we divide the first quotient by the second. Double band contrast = 1.0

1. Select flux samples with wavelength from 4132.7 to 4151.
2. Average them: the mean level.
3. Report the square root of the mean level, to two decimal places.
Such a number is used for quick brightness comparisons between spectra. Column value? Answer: 3.47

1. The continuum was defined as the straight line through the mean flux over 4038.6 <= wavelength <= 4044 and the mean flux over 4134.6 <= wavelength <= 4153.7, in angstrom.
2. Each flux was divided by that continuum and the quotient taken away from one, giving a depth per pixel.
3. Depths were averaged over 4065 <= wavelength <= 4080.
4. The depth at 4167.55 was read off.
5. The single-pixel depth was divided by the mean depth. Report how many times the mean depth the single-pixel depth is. 1.4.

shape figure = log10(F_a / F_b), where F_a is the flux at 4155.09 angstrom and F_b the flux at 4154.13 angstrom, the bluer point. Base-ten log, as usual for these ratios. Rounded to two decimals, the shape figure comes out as -0.12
